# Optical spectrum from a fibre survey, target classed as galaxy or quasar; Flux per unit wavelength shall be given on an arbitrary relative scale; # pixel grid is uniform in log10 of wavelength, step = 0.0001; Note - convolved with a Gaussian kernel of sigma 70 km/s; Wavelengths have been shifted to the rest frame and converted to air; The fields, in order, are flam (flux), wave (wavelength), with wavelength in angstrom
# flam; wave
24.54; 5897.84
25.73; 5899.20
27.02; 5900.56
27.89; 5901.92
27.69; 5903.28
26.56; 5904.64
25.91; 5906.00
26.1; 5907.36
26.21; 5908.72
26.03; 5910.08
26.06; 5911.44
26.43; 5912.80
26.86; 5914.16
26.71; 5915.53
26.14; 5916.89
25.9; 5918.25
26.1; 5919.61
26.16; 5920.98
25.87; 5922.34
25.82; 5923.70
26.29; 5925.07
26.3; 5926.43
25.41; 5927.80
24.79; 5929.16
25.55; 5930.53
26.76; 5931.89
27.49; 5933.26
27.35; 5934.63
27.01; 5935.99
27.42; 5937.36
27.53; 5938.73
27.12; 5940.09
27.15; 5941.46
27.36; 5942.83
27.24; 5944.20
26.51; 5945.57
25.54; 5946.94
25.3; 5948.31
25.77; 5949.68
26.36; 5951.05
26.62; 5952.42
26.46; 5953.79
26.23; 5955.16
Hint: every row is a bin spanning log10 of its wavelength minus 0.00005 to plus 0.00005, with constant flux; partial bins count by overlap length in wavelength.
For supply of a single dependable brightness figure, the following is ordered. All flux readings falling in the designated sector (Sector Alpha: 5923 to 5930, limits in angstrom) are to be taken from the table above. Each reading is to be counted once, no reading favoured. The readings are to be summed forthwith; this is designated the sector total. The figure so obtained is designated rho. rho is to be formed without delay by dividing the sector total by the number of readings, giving 25.7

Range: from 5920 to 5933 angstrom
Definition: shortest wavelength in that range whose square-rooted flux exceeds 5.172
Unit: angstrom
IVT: 5931.89 angstrom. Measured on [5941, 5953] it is 5941.46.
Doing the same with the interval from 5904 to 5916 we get 5914.16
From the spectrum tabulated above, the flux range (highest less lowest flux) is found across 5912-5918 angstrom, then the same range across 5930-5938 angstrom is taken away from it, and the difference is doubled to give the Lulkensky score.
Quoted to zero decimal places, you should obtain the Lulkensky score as -2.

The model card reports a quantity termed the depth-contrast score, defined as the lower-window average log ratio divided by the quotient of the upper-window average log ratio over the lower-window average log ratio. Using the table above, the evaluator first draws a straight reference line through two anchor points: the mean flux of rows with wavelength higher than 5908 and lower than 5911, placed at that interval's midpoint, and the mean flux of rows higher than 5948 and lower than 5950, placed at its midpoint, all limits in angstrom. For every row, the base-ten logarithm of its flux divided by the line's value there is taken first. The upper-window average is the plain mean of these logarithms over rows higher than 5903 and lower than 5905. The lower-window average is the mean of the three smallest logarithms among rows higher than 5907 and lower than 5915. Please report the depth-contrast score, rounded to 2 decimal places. 0.00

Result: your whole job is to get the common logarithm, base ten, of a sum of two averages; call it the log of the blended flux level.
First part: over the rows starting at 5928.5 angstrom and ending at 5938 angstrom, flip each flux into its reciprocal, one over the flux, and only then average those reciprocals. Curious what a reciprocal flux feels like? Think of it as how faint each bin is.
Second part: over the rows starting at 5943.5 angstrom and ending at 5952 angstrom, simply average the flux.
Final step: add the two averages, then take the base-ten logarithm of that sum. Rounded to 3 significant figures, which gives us 1.42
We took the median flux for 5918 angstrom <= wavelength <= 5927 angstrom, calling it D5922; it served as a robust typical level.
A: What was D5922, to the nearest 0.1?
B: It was 26.1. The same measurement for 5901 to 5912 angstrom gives 26.2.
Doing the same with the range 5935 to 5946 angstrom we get 27.2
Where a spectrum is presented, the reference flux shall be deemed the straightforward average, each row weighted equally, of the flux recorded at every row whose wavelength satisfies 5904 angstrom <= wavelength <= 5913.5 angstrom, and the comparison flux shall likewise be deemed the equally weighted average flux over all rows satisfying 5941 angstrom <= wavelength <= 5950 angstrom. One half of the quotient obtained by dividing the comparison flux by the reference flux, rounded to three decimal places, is 0.504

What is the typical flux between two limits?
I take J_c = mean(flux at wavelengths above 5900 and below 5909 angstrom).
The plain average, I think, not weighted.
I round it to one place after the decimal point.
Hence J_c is 26.8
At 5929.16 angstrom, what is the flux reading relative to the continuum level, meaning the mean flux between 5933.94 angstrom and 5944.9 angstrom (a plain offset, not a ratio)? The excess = -2.5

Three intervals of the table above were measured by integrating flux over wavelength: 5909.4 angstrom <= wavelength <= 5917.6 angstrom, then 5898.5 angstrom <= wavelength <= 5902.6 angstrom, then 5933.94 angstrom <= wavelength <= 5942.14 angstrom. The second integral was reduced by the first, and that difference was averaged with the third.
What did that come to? 59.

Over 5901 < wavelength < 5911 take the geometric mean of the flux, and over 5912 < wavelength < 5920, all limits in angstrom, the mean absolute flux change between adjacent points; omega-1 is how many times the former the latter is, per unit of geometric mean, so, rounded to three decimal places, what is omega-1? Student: 0.012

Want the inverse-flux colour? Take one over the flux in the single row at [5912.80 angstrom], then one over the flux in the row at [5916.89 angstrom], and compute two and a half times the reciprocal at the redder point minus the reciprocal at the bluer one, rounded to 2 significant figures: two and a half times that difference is 0.0010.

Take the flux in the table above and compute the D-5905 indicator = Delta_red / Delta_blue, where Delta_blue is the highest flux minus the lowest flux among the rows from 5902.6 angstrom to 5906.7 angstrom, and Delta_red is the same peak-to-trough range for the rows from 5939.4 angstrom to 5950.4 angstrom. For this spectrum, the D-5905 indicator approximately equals 1.2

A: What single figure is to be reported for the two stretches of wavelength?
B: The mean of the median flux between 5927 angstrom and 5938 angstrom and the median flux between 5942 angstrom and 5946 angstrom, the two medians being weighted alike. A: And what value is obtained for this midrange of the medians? 27.1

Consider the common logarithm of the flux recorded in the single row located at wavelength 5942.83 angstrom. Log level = 1.44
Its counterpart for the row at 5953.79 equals 1.42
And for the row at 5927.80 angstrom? 1.41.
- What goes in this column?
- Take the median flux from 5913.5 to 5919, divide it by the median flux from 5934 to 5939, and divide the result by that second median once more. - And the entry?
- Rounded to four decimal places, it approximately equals 0.0352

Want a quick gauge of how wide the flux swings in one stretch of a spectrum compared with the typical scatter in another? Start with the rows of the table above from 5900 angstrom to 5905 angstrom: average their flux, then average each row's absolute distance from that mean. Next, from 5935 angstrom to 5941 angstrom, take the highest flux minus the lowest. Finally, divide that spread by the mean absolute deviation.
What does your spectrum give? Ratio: 1.0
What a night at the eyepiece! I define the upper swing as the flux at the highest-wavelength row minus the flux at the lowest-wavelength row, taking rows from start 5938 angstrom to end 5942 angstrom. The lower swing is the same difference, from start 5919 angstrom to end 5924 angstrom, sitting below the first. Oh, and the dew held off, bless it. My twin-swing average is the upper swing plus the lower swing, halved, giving -0.3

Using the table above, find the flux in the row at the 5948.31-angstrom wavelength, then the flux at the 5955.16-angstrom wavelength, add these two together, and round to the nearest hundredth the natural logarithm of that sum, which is 3.94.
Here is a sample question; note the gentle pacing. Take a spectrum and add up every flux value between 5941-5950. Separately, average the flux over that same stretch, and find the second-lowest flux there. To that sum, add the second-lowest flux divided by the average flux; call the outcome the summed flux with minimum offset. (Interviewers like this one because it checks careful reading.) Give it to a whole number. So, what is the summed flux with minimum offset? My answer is 186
